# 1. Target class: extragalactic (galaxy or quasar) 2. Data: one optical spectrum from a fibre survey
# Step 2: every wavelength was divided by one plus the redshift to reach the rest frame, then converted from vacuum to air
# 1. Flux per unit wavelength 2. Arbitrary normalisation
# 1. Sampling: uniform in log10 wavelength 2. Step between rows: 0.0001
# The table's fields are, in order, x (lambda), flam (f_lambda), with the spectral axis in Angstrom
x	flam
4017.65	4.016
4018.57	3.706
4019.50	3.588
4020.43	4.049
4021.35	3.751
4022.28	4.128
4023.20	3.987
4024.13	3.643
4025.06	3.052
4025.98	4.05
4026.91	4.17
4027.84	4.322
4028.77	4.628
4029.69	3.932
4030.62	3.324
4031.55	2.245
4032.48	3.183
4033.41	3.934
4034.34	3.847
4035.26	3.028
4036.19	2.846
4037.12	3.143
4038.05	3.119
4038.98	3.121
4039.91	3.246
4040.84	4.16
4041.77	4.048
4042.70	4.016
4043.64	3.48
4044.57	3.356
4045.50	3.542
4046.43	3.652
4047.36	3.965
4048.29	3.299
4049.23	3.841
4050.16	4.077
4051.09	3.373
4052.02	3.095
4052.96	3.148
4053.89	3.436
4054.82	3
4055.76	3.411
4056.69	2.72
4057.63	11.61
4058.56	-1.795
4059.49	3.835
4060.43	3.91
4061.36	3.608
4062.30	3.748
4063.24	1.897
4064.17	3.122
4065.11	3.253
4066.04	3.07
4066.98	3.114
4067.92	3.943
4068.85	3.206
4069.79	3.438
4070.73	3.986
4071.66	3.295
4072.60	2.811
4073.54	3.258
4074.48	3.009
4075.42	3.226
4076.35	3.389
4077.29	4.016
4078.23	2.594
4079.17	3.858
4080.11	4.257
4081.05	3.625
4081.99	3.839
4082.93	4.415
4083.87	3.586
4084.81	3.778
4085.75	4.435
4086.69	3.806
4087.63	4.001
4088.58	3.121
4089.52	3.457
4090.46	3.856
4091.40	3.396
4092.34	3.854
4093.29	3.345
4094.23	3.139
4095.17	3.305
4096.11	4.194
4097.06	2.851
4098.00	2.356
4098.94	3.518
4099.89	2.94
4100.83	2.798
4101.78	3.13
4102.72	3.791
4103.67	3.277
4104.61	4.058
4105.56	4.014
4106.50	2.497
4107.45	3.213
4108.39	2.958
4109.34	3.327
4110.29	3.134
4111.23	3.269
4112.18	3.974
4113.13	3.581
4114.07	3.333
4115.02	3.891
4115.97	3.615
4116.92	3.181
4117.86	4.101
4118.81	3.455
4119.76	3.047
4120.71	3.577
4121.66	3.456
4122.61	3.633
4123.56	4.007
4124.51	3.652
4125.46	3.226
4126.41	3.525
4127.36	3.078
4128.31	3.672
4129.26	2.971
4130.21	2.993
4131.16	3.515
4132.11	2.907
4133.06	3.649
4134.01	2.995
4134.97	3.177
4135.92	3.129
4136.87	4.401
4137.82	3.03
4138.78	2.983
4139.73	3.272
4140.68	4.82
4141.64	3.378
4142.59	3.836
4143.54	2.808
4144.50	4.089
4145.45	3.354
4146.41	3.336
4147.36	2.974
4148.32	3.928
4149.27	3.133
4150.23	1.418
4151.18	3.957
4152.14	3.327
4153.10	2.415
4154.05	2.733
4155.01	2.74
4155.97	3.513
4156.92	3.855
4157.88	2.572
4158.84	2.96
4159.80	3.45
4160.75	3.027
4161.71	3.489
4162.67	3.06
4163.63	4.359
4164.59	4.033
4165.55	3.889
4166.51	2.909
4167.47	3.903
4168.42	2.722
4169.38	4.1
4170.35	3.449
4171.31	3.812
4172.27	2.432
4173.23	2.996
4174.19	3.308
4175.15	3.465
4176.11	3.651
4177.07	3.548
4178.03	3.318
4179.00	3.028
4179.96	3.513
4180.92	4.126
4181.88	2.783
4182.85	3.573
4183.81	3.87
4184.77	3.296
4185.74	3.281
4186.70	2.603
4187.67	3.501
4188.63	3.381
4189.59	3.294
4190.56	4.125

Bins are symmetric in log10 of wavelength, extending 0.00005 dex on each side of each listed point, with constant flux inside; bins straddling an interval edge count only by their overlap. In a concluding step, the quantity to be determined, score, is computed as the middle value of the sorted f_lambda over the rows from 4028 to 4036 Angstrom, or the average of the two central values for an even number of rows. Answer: 3.59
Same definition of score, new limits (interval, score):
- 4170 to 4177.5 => 3.46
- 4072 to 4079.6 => 3.24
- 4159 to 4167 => 3.47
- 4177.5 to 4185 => 3.42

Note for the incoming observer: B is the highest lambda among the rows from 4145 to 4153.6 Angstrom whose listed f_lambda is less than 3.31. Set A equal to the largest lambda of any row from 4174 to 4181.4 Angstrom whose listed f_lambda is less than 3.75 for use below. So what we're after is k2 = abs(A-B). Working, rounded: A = 4179.96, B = 4153.10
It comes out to 26.9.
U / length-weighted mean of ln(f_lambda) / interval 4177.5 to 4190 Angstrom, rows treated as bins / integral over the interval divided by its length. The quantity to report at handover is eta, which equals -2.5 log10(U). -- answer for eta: -0.201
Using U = 1.20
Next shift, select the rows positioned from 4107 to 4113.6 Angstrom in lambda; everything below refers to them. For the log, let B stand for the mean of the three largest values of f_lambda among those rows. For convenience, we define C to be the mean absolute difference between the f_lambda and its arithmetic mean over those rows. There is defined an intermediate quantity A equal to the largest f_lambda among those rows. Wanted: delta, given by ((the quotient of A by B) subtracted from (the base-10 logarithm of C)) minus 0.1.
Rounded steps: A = 3.974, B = 3.63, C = 0.24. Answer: -1.81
